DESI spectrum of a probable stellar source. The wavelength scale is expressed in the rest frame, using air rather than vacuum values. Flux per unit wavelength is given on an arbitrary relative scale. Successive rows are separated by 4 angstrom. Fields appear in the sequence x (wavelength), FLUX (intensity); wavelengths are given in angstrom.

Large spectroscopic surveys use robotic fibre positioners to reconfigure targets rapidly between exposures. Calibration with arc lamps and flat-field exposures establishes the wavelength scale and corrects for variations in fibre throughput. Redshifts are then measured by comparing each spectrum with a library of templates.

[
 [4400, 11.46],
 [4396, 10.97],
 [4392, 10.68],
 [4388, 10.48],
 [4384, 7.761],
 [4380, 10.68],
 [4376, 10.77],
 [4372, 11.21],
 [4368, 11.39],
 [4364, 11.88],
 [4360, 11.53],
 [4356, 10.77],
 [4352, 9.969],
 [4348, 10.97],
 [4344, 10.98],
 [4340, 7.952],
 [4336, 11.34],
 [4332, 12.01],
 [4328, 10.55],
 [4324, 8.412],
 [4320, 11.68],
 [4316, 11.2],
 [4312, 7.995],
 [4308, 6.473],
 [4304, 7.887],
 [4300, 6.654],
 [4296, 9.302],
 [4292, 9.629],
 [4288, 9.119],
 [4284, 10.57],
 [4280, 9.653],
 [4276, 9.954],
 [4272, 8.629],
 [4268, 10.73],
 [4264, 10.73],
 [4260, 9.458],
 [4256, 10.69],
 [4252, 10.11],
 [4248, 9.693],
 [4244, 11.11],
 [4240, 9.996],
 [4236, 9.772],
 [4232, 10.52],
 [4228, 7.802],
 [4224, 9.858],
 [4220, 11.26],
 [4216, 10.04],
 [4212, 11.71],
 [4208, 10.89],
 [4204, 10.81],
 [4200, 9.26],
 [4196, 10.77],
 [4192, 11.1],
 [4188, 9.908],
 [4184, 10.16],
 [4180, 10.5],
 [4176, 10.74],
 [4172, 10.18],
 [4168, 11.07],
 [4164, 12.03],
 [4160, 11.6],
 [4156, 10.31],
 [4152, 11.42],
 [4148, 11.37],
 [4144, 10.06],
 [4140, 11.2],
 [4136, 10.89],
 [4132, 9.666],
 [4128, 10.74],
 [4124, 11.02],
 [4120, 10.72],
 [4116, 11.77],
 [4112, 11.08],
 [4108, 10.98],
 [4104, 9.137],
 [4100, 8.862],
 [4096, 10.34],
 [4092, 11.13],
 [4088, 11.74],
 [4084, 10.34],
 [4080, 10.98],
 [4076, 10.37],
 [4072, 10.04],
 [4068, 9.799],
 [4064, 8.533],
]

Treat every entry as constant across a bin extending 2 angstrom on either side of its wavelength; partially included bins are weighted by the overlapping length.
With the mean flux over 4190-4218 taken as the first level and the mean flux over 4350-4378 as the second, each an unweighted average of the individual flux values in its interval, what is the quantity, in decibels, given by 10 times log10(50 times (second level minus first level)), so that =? 13.2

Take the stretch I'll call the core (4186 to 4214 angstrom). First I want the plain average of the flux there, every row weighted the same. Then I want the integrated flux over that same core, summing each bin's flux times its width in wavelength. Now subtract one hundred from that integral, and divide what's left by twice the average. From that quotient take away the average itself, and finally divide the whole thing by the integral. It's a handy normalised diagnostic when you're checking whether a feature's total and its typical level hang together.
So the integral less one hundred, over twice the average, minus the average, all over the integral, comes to -0.004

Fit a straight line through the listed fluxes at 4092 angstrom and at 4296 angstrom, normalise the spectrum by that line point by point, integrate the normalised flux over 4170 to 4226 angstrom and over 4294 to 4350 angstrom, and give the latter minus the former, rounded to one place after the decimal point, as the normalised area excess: 1.1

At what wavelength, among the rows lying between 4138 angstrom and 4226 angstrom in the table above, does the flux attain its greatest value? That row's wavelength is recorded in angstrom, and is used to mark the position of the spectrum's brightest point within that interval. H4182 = 4164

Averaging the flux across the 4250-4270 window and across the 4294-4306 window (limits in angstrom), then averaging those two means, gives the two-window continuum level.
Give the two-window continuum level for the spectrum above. 9.1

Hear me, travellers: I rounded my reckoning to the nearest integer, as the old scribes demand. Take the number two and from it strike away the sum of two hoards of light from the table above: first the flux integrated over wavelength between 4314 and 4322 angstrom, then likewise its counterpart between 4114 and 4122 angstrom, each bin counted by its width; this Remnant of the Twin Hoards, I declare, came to -179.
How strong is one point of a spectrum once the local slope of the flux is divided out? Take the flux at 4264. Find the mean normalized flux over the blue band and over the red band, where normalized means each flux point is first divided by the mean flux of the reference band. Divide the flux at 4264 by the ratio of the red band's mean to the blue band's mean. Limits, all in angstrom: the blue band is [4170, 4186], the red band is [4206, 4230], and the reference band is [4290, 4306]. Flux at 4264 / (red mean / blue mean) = 10.9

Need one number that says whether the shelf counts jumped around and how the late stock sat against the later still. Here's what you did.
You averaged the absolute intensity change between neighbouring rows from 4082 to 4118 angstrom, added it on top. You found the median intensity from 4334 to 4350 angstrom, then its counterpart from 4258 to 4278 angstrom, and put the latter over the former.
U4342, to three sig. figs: 1.81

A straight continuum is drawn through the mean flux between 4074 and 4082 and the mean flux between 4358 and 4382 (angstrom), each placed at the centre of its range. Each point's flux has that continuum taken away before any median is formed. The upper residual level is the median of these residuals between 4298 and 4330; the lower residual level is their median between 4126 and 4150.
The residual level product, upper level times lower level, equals -0.10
